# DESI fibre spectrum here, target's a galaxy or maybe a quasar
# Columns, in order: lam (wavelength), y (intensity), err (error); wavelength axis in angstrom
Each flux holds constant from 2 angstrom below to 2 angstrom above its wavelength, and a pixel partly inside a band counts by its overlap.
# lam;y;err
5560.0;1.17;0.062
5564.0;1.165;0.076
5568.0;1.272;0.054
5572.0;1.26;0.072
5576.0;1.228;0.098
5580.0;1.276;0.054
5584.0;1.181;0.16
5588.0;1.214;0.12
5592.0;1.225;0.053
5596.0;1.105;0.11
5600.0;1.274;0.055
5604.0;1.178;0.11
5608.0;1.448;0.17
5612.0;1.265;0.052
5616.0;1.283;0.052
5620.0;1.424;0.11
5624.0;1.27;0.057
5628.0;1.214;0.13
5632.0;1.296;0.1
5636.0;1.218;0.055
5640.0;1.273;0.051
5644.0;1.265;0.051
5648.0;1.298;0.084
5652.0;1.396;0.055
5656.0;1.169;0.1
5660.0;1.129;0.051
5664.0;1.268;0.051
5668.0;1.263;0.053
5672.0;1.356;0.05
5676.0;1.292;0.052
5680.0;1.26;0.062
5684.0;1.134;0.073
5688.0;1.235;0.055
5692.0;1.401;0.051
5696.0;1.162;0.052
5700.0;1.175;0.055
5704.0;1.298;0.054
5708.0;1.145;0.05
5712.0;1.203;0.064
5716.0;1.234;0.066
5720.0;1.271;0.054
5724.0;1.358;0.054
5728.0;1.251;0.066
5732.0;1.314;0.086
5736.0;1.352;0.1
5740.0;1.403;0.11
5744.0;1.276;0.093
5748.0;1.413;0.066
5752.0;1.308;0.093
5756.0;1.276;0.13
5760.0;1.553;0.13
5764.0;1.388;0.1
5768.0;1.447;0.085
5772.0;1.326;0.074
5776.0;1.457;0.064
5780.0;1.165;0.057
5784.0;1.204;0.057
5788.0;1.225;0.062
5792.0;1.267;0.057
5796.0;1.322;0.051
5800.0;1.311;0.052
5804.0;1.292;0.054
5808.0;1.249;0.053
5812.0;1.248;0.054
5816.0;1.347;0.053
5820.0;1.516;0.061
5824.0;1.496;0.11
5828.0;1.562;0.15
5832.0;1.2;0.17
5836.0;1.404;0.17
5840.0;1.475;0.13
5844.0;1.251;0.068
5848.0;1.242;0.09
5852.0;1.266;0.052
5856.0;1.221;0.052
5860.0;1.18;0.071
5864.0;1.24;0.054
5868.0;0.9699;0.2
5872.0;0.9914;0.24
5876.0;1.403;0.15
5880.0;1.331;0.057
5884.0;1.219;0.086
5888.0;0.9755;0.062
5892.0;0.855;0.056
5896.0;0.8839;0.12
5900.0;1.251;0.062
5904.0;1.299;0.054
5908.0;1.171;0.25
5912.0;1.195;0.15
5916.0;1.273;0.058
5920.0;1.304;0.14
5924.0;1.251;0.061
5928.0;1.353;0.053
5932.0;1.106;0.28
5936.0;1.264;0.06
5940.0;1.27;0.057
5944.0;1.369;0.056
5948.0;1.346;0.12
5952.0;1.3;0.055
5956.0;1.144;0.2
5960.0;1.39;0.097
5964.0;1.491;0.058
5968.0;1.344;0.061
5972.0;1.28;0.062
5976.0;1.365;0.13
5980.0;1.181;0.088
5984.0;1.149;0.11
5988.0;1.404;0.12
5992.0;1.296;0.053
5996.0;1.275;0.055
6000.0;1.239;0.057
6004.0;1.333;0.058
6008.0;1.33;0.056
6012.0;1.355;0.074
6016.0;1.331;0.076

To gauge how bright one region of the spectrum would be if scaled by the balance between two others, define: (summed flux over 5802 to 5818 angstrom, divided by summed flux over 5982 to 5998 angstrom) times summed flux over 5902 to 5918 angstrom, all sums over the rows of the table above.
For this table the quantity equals 4.9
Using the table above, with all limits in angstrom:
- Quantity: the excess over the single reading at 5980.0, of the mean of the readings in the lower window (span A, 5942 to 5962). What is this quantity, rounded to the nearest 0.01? 0.13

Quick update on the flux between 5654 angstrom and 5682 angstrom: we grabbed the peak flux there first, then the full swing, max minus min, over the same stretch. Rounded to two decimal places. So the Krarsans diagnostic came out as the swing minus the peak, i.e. -1.13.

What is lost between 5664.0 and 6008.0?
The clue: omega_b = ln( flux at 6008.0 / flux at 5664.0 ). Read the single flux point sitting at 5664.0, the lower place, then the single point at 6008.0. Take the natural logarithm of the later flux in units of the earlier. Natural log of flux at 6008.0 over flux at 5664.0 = 0.05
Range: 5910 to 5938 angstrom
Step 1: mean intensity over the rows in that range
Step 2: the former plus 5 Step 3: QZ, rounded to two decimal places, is 6.25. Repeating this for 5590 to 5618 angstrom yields 6.25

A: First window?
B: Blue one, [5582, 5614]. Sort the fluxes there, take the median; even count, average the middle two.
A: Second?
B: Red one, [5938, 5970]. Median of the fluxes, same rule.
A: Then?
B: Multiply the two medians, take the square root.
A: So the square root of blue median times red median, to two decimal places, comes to 1.28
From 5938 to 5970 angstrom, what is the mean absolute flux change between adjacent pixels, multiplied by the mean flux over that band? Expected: 0.16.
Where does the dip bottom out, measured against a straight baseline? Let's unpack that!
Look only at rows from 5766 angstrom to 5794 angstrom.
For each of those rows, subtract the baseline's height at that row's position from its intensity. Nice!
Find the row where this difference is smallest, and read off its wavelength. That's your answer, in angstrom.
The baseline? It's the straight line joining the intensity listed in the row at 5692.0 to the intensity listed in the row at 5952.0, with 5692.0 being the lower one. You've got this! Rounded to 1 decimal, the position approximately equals 5780.0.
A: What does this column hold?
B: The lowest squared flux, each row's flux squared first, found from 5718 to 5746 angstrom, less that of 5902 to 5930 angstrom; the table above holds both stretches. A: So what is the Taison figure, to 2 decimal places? 0.19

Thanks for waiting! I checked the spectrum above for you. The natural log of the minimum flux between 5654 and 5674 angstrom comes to 0.12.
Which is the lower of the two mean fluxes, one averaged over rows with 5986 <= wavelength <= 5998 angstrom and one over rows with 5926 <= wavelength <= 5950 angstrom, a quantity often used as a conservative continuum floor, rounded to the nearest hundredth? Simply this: 1.28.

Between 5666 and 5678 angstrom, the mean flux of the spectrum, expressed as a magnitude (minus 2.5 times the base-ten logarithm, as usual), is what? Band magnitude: -0.29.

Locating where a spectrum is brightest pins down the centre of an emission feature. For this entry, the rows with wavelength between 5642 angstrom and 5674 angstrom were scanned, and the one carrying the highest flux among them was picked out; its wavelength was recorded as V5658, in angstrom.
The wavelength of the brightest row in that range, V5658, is 5652.0 angstrom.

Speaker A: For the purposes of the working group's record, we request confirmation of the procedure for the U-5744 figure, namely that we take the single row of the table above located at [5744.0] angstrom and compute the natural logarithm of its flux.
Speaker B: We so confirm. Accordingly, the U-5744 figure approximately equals 0.24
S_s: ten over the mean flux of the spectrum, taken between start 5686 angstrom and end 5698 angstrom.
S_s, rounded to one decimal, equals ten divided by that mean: 7.9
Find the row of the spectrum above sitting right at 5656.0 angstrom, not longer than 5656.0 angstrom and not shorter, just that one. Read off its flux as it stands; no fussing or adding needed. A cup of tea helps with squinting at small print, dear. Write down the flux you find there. 1.169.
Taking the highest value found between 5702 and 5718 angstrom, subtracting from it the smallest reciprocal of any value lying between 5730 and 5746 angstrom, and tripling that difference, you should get 1.76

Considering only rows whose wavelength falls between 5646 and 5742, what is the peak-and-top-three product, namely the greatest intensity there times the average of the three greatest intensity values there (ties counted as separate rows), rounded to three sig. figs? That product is 1.96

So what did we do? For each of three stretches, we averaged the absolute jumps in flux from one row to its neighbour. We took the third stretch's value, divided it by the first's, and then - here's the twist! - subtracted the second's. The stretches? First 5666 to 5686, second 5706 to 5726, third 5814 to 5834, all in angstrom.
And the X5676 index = 1.9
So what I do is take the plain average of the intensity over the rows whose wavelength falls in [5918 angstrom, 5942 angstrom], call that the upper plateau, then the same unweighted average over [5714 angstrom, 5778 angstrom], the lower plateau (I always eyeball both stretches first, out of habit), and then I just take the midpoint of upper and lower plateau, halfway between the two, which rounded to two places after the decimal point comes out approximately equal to 1.30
